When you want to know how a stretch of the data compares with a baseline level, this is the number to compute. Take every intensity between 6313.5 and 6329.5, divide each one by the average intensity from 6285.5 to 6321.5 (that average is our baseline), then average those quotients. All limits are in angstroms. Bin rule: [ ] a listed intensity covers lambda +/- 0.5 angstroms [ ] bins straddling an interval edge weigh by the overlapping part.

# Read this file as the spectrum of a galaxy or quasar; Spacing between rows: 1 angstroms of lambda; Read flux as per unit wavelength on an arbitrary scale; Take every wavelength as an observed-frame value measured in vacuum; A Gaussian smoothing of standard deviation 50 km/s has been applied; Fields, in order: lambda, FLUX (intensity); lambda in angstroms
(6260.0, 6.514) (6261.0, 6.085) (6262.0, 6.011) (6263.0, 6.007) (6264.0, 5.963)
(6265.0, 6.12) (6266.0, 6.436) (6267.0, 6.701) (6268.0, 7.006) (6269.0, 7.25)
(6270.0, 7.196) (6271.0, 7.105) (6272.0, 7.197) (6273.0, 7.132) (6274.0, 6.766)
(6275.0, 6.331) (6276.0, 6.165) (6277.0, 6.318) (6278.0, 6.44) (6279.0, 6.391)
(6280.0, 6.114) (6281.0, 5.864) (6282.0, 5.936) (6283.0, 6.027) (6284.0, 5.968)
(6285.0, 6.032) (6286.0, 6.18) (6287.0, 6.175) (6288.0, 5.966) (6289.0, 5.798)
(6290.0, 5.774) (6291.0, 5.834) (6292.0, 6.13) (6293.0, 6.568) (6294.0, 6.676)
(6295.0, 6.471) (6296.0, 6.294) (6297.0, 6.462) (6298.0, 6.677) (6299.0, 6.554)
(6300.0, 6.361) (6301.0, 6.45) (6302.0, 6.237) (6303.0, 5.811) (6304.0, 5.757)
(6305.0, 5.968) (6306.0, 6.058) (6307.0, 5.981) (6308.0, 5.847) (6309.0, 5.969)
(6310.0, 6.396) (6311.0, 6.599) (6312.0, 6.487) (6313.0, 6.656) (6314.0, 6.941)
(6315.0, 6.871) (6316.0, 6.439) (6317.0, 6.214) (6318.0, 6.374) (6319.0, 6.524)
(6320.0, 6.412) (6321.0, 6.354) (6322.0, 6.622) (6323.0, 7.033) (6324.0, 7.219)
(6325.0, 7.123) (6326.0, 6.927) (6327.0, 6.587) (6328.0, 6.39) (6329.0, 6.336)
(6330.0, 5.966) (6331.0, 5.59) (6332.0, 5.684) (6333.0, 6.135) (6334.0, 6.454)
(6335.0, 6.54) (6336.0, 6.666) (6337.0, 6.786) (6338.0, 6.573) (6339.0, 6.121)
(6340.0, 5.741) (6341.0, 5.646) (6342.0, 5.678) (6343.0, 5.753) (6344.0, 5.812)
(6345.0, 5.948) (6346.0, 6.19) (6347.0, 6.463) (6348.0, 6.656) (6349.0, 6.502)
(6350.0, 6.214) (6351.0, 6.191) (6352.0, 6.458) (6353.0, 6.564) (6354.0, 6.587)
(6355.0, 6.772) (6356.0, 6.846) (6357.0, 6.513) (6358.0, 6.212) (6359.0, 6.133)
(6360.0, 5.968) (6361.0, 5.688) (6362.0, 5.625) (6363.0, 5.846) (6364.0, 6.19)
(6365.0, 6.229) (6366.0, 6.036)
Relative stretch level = 1.06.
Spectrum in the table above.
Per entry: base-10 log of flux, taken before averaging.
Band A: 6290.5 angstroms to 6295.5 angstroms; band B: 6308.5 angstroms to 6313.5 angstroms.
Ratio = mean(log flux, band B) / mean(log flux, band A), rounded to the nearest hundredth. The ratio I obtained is 1.01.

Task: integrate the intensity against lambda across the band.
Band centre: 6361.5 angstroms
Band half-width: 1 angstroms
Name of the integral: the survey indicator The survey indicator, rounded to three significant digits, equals 11.3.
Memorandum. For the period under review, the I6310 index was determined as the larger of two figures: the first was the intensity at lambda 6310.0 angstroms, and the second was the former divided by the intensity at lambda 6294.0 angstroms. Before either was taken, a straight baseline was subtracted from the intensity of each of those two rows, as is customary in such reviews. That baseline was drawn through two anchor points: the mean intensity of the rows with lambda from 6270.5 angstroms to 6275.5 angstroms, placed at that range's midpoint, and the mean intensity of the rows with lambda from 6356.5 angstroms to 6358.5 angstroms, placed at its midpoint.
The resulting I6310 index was 2.9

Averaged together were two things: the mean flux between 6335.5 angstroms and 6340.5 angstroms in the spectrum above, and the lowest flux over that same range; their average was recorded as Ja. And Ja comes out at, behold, 6.06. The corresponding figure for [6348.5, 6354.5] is 6.31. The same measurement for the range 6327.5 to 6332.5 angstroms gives 5.79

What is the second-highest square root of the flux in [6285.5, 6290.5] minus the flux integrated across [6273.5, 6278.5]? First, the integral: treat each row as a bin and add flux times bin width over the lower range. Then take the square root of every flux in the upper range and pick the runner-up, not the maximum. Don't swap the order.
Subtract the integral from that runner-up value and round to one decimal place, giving -29.5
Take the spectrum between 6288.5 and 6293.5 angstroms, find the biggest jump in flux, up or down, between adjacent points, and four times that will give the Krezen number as 1.8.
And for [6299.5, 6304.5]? 1.7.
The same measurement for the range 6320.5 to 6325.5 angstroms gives 1.6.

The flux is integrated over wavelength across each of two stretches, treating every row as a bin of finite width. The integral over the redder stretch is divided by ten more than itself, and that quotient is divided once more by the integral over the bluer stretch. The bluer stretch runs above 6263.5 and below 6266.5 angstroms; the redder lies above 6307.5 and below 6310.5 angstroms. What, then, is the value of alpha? 0.0349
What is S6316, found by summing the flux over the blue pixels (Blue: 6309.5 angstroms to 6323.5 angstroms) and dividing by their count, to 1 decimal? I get 6.6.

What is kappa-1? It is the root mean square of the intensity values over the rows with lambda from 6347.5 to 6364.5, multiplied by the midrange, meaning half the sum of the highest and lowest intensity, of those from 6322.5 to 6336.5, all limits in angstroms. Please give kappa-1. 40.4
